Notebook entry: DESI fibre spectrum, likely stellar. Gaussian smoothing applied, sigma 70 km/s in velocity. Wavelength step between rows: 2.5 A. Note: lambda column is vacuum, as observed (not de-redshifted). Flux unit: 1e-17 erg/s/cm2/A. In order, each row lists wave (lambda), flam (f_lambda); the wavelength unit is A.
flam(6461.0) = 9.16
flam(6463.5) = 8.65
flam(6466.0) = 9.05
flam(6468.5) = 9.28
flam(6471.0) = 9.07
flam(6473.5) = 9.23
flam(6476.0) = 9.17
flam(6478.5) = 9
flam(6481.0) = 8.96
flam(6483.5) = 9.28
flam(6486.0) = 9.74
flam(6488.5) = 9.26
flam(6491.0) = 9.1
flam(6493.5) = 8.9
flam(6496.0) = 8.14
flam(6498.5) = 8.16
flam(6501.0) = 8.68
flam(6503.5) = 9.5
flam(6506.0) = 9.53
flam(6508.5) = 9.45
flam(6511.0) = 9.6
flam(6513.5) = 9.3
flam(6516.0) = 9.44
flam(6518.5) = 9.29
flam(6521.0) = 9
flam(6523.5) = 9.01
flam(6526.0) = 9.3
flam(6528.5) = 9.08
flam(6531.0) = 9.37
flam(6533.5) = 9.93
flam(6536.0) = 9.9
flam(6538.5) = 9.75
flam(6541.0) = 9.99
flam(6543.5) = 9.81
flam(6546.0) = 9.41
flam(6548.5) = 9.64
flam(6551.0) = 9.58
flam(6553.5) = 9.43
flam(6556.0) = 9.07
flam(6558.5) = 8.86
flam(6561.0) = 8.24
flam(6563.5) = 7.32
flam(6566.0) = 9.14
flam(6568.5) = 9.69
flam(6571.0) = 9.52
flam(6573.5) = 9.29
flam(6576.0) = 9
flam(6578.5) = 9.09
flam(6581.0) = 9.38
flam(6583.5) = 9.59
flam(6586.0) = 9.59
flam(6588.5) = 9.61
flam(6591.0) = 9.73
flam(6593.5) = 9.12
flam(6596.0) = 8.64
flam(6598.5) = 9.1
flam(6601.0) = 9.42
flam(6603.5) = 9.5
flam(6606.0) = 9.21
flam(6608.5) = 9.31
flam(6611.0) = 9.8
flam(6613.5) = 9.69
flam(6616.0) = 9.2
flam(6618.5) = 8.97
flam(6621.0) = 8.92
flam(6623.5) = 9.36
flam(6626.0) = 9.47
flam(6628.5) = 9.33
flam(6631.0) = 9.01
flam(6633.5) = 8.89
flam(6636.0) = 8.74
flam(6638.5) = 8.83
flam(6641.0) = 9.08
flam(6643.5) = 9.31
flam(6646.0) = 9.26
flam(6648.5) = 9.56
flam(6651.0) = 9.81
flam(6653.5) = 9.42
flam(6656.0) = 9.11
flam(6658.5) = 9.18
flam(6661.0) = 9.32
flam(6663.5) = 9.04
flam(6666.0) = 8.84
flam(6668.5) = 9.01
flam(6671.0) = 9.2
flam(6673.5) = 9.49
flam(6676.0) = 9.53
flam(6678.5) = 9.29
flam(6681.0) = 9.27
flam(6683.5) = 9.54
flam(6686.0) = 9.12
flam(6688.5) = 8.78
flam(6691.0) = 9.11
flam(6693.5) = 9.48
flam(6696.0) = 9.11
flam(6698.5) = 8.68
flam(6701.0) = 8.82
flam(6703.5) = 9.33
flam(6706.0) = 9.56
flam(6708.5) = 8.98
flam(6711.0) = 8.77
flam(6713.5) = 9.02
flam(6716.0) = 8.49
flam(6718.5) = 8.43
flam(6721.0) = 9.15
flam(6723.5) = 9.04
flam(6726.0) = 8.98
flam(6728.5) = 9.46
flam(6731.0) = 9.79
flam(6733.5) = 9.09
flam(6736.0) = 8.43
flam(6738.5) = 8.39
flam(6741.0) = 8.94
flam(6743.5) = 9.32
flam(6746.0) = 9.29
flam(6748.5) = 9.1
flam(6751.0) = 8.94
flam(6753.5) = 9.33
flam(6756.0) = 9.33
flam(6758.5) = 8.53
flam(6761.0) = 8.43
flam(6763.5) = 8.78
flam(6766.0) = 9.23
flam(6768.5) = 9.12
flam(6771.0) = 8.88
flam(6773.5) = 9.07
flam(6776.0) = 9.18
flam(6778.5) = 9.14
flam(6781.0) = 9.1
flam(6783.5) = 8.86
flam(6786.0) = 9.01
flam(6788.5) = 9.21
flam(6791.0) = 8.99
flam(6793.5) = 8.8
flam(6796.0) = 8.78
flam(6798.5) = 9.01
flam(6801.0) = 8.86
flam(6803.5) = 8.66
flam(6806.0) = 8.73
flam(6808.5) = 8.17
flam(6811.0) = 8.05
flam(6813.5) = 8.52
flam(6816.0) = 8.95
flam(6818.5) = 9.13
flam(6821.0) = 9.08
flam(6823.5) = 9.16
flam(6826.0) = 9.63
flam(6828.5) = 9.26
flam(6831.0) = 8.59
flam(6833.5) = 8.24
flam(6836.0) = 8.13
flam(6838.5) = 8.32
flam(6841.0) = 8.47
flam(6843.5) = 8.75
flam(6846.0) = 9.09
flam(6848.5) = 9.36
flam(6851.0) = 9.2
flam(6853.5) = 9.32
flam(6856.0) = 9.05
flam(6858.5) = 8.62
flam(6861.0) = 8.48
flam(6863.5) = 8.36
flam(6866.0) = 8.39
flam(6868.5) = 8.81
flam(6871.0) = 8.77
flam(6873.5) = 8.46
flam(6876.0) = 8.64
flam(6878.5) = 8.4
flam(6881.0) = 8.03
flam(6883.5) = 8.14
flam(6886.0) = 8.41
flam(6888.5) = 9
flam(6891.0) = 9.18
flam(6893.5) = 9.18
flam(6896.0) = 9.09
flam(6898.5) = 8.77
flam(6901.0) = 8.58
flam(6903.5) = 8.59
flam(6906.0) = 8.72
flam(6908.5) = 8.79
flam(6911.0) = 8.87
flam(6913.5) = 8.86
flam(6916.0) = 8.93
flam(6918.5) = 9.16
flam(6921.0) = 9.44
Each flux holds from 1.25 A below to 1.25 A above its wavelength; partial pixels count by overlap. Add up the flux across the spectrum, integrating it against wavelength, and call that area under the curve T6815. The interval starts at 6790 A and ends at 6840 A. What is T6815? 438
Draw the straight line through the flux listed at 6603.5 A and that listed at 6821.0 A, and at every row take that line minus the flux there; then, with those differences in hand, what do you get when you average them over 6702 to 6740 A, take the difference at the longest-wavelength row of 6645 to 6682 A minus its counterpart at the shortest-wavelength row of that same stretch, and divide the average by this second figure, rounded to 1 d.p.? -3.6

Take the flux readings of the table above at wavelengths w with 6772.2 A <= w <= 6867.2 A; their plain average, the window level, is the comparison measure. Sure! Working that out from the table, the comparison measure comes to 8.83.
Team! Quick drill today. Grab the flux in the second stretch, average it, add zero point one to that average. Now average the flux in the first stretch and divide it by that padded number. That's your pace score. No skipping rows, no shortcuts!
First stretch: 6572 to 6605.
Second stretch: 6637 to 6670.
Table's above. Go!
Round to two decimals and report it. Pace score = 1.00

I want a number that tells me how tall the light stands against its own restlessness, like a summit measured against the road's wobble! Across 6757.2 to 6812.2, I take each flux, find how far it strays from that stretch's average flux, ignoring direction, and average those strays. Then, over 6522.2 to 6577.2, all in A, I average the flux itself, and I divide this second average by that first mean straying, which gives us 38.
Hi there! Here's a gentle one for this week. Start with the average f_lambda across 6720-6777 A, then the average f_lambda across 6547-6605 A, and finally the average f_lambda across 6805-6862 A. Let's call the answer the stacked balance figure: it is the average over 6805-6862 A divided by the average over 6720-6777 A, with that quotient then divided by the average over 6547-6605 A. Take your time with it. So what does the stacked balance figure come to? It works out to 0.106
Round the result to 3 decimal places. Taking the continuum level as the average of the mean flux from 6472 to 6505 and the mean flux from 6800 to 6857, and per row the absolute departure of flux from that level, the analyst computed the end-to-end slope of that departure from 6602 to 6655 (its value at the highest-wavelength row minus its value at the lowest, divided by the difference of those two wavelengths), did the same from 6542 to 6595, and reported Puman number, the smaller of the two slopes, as -0.014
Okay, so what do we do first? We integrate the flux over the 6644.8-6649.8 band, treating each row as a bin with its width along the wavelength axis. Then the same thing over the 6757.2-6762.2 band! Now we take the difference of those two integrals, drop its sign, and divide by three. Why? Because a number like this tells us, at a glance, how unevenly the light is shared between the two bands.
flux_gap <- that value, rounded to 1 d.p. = 1.5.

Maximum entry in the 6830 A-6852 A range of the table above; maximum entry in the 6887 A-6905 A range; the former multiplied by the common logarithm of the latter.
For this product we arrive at 9.01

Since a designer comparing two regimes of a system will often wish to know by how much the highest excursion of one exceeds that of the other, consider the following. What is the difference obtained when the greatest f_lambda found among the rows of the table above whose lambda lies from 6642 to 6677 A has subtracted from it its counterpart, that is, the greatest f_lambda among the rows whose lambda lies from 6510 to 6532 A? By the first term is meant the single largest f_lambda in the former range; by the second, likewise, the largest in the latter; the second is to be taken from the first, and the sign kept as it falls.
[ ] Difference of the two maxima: 0.21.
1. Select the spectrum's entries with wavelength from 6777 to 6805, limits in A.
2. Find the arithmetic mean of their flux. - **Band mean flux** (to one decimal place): 8.9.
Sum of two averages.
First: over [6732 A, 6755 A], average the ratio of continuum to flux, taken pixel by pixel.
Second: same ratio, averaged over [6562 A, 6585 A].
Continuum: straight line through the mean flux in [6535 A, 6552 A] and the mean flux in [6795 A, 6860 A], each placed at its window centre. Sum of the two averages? 2.08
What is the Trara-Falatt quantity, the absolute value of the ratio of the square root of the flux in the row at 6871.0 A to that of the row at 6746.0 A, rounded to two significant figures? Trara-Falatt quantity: 0.97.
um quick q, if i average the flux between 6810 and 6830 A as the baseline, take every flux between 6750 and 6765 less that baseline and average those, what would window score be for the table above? -0.1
